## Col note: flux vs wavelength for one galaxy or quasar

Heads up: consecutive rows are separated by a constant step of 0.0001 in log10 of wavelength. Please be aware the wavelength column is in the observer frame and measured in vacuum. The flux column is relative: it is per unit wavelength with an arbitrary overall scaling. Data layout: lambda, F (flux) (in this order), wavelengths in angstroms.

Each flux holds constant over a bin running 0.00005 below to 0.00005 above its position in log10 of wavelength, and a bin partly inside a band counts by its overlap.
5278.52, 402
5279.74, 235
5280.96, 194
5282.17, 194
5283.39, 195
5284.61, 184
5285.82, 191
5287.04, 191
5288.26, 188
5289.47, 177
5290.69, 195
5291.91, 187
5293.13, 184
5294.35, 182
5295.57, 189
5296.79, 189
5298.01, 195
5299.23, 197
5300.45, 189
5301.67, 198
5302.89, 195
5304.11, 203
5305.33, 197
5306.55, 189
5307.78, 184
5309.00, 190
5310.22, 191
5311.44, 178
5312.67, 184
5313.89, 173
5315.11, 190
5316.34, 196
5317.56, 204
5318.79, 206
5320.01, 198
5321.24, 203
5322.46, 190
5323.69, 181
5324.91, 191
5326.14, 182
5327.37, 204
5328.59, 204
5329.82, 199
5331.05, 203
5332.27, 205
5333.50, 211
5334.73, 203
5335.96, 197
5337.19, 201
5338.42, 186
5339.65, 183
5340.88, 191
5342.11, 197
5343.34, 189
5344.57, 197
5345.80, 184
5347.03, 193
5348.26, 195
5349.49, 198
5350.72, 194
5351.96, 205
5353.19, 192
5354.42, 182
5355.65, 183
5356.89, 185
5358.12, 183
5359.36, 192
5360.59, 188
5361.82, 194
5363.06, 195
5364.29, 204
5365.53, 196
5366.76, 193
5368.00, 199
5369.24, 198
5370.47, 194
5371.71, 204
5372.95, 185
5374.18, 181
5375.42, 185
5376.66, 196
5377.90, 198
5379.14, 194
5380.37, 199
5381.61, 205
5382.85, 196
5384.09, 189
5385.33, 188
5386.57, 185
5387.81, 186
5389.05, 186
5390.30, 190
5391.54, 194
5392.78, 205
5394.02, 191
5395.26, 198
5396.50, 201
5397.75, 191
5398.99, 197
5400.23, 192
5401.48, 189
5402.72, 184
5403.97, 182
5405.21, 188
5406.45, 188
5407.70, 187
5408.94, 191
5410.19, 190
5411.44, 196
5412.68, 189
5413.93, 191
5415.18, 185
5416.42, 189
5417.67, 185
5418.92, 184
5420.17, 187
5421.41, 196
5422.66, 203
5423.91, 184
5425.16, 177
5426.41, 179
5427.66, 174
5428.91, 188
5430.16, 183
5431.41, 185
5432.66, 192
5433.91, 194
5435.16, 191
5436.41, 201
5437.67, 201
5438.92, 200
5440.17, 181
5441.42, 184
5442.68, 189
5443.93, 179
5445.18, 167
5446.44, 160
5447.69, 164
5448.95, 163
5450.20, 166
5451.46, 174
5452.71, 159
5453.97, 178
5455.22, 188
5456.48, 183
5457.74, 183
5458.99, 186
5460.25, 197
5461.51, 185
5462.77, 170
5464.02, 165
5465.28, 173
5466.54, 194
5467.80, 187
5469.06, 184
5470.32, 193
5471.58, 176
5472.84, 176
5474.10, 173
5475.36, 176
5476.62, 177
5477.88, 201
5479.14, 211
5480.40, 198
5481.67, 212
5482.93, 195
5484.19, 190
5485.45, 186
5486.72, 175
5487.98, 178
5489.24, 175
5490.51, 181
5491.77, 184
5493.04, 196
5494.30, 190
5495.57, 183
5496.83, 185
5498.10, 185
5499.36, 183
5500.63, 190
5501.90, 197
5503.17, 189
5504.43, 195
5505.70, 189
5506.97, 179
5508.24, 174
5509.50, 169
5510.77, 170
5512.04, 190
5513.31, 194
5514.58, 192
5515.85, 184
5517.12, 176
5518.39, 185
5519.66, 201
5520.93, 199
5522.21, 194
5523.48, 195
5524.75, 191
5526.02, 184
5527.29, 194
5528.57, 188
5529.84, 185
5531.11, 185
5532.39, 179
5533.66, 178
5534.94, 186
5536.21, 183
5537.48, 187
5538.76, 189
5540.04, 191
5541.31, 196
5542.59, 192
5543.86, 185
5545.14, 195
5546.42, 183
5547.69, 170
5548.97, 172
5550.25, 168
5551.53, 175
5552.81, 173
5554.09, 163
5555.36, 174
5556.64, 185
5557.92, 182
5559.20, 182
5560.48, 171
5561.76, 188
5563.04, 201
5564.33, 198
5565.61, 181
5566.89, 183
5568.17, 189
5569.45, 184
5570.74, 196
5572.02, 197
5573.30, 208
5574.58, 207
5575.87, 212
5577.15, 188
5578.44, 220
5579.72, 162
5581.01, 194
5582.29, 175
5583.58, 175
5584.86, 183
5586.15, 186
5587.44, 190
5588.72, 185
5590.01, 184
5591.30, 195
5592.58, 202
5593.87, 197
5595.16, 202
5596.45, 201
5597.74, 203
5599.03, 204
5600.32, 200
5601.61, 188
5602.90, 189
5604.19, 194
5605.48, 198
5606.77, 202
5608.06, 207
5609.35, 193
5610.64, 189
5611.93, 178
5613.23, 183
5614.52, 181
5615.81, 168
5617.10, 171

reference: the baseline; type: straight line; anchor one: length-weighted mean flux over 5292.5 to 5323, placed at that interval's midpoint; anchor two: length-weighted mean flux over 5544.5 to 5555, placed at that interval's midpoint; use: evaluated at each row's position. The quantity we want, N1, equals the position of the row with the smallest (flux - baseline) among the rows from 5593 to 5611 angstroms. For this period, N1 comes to 5601.61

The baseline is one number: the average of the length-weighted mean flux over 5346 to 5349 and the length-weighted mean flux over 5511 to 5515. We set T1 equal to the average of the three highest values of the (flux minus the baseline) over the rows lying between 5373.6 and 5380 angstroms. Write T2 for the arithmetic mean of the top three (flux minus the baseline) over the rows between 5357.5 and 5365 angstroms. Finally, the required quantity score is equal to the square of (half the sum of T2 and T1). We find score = 30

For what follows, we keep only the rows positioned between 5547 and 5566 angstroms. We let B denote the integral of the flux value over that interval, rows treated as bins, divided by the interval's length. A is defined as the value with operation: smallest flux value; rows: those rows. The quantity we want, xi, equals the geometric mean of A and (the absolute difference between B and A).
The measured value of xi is 51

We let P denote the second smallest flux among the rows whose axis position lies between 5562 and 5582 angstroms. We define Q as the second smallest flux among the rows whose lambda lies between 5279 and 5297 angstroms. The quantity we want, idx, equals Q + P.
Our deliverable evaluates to 363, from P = 181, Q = 182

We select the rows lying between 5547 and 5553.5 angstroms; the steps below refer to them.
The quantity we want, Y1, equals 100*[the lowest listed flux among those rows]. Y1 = 16800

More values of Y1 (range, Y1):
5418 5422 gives 18400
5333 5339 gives 18600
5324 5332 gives 18200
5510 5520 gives 17000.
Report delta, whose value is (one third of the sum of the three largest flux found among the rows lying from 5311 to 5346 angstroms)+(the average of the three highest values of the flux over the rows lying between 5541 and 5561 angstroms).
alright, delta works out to 402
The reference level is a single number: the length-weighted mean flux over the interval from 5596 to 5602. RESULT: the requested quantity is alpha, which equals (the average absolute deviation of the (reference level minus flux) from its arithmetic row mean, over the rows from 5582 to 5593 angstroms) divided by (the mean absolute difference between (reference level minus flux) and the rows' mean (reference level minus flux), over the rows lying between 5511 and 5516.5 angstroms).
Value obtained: 2.1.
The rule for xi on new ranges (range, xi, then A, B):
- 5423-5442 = 49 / 174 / 187.9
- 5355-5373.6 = 42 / 183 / 192.9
